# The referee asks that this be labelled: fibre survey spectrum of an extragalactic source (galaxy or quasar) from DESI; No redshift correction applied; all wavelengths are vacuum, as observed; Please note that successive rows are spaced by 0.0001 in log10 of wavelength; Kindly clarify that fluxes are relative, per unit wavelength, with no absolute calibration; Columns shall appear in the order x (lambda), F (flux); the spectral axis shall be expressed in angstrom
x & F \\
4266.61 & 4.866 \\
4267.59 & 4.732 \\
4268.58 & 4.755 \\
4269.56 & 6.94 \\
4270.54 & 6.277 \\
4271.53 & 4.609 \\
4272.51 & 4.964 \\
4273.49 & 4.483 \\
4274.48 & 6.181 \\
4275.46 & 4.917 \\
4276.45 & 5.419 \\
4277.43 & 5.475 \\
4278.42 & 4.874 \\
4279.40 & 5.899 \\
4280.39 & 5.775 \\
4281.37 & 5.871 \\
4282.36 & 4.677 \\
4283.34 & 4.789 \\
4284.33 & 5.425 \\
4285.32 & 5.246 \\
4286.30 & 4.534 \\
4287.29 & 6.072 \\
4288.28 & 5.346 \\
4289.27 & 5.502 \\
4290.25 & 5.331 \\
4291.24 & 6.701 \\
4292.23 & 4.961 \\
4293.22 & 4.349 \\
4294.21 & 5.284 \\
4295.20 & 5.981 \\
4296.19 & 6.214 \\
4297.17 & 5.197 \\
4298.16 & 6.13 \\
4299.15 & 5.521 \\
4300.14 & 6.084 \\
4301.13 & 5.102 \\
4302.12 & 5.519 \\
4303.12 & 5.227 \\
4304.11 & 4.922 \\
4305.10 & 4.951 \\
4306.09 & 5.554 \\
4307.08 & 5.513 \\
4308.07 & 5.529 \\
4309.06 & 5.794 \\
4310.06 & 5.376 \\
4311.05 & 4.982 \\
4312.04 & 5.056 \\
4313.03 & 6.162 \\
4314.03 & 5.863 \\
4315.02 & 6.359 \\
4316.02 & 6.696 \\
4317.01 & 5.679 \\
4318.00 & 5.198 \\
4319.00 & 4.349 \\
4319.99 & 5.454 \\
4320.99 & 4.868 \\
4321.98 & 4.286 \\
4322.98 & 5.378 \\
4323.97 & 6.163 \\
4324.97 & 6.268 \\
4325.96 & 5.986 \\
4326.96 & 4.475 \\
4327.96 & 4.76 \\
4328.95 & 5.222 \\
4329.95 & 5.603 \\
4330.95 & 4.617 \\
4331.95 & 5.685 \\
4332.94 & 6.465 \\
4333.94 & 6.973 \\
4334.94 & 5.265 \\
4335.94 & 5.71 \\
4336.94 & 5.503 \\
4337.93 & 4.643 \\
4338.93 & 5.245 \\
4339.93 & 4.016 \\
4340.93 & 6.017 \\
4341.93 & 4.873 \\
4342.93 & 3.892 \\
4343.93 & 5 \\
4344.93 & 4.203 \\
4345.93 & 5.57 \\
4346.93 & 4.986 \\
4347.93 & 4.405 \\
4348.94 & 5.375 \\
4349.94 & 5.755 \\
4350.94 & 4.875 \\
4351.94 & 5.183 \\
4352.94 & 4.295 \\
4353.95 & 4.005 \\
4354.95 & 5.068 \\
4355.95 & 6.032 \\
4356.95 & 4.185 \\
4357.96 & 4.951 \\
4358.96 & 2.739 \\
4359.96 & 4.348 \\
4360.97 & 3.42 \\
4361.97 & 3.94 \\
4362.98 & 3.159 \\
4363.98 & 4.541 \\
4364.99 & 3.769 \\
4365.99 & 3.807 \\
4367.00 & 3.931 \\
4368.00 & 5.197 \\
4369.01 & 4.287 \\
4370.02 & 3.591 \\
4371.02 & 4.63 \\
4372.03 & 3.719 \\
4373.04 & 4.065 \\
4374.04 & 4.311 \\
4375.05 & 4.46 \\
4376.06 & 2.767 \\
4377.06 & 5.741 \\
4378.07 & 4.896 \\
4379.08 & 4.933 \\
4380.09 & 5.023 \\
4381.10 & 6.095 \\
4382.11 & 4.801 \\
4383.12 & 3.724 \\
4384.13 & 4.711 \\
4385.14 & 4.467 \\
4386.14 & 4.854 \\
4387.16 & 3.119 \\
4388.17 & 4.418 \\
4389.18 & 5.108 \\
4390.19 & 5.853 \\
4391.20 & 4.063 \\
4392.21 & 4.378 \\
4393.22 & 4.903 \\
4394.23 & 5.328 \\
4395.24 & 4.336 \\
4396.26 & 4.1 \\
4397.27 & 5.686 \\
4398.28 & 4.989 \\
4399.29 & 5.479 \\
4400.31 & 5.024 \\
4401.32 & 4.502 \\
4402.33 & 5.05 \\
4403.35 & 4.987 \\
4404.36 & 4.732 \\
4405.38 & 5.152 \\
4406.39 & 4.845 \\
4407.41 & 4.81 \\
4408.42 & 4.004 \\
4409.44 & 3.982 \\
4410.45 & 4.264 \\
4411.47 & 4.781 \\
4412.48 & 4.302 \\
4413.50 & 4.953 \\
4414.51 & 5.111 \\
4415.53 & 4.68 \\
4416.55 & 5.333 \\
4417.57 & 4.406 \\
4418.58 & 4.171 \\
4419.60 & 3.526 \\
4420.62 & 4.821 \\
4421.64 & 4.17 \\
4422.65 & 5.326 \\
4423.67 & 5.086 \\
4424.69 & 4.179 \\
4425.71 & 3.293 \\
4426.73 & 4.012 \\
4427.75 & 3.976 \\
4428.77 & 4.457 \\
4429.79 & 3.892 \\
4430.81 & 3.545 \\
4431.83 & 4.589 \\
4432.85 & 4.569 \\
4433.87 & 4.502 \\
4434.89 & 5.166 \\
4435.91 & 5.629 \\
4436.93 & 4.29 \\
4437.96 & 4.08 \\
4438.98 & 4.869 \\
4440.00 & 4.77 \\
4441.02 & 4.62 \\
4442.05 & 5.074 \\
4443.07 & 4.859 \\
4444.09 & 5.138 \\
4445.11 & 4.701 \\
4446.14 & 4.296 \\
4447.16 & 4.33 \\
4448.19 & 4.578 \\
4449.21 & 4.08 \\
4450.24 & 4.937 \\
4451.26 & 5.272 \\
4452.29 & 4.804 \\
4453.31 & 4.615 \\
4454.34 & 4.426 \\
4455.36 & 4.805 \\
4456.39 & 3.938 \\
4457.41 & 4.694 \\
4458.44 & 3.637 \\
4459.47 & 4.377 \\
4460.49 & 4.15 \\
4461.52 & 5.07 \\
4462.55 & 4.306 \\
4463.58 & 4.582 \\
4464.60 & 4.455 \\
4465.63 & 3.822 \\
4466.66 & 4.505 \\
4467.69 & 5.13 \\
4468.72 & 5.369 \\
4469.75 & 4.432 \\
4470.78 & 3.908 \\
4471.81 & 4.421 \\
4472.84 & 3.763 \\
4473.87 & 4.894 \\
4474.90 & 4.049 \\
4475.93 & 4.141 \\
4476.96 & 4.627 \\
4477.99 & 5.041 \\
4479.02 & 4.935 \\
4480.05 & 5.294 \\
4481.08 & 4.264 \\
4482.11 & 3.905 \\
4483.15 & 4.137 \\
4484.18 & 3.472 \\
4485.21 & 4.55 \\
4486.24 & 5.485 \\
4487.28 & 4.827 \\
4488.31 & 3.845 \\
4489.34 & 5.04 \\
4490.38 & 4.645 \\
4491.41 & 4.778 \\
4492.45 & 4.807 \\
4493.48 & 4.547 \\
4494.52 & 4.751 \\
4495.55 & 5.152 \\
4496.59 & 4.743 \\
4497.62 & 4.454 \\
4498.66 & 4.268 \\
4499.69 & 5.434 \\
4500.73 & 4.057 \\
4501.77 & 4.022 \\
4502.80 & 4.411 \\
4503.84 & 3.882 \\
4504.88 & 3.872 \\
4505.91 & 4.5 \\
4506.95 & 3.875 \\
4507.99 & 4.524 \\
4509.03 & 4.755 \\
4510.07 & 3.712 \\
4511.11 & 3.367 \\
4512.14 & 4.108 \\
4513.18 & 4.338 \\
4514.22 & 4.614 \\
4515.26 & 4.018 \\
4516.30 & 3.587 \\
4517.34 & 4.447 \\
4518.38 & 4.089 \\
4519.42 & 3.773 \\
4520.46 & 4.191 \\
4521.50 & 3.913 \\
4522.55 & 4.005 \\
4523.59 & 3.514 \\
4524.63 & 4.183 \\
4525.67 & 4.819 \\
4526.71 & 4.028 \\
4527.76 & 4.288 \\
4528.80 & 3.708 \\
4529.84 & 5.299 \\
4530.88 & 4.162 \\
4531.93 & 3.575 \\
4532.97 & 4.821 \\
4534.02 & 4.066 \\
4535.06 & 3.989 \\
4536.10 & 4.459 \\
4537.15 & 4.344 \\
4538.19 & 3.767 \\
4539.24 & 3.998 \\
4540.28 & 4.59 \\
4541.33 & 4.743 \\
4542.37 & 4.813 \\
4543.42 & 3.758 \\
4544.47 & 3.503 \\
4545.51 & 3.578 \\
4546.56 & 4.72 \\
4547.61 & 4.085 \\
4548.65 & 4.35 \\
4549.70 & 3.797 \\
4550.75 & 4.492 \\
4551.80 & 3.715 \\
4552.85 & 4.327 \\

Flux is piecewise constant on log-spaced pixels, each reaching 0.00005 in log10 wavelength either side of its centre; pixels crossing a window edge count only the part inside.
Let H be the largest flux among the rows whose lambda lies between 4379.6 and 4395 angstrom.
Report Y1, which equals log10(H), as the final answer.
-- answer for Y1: 0.785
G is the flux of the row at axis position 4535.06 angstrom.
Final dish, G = 3.989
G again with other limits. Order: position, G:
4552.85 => 4.327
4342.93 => 3.892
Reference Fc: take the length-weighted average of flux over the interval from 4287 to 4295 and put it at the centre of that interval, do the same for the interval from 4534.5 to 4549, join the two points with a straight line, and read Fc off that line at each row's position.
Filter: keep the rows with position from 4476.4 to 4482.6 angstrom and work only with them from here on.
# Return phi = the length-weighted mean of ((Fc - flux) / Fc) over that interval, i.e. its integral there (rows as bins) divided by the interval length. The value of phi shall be -0.038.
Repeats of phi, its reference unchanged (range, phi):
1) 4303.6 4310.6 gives -0.002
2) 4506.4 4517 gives 0.057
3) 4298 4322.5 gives -0.017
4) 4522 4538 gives 0.010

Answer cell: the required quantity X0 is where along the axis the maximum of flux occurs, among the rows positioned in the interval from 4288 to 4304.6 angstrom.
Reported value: 4291.24 angstrom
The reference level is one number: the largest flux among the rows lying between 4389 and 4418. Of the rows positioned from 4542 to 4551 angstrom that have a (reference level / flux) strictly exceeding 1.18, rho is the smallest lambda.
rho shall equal 4542.37 angstrom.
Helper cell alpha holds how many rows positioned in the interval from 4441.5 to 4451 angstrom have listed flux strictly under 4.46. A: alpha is 3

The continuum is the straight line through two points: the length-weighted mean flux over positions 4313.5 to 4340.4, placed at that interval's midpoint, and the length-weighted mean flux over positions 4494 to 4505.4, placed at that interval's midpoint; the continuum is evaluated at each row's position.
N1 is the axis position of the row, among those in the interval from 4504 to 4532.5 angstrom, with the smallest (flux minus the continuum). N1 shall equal 4511.11 angstrom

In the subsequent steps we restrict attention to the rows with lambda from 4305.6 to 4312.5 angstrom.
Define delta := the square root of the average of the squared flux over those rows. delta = 5.41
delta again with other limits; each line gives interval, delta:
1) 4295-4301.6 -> 5.76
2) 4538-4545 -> 4.20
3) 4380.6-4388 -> 4.62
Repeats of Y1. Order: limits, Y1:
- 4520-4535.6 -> 0.724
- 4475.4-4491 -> 0.739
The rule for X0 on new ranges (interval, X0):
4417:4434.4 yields 4422.65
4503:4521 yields 4509.03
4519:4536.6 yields 4529.84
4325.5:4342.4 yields 4333.94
